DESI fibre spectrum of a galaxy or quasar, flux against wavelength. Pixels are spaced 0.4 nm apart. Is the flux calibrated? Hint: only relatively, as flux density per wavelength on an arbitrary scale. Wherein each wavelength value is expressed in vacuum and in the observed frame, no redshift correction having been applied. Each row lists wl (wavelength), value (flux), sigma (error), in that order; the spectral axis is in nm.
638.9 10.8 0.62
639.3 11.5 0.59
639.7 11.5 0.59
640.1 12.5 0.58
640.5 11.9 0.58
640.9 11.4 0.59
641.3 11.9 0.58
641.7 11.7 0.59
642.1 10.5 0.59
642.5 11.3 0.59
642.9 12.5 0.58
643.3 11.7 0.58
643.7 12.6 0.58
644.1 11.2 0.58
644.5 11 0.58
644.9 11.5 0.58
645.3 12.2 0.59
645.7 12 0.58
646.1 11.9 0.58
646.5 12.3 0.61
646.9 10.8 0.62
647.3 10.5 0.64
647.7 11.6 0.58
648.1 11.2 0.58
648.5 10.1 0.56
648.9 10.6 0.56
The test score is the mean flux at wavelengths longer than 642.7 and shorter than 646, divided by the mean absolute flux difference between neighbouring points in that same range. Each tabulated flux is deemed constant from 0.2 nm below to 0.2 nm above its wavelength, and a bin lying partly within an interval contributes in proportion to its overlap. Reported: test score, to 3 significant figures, 17.6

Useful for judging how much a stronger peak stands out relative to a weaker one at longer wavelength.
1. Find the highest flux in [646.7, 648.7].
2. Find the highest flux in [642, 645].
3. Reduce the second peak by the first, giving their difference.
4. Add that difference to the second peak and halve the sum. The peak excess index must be 6.80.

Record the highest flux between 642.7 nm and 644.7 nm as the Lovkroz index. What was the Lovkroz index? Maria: 12.6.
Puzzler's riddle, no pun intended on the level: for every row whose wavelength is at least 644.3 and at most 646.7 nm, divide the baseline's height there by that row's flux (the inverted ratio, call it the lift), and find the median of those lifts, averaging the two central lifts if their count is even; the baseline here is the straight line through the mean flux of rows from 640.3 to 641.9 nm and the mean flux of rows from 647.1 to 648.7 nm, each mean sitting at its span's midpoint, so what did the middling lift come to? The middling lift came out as 0.929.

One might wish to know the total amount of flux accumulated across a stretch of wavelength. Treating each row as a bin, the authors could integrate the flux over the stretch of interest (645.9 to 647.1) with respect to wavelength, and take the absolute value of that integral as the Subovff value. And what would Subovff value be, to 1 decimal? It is 14.0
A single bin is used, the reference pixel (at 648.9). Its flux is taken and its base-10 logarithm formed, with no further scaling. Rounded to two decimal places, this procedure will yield 1.03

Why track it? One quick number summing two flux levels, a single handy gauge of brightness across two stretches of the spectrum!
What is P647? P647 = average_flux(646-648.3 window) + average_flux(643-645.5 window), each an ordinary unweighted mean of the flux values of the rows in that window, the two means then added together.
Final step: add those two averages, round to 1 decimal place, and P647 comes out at 23.1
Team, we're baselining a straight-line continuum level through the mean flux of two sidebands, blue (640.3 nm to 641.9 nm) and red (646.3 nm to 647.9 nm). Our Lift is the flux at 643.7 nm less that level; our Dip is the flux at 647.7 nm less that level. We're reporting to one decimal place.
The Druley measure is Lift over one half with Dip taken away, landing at 6.7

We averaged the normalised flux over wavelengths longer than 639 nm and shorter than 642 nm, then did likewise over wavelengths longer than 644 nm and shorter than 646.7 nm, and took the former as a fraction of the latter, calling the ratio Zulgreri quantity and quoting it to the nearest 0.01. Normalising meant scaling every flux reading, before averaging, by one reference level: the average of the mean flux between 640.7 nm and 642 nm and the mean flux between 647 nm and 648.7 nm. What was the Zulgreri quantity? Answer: 1.00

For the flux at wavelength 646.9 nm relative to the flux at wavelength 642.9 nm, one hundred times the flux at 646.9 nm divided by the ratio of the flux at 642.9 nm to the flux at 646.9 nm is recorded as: 933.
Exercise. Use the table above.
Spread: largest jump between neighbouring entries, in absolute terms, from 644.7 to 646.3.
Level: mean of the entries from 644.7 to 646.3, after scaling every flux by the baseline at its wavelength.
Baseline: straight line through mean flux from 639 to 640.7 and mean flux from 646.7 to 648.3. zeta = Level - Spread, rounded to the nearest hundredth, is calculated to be 0.36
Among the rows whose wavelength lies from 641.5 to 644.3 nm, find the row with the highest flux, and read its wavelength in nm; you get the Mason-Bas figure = 643.7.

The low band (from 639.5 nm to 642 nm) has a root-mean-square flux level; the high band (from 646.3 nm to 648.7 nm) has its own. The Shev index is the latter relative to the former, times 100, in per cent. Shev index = 94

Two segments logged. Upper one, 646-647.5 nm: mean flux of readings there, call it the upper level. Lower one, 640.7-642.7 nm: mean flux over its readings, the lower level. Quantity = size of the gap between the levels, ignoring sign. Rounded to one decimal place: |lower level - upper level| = 0.0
